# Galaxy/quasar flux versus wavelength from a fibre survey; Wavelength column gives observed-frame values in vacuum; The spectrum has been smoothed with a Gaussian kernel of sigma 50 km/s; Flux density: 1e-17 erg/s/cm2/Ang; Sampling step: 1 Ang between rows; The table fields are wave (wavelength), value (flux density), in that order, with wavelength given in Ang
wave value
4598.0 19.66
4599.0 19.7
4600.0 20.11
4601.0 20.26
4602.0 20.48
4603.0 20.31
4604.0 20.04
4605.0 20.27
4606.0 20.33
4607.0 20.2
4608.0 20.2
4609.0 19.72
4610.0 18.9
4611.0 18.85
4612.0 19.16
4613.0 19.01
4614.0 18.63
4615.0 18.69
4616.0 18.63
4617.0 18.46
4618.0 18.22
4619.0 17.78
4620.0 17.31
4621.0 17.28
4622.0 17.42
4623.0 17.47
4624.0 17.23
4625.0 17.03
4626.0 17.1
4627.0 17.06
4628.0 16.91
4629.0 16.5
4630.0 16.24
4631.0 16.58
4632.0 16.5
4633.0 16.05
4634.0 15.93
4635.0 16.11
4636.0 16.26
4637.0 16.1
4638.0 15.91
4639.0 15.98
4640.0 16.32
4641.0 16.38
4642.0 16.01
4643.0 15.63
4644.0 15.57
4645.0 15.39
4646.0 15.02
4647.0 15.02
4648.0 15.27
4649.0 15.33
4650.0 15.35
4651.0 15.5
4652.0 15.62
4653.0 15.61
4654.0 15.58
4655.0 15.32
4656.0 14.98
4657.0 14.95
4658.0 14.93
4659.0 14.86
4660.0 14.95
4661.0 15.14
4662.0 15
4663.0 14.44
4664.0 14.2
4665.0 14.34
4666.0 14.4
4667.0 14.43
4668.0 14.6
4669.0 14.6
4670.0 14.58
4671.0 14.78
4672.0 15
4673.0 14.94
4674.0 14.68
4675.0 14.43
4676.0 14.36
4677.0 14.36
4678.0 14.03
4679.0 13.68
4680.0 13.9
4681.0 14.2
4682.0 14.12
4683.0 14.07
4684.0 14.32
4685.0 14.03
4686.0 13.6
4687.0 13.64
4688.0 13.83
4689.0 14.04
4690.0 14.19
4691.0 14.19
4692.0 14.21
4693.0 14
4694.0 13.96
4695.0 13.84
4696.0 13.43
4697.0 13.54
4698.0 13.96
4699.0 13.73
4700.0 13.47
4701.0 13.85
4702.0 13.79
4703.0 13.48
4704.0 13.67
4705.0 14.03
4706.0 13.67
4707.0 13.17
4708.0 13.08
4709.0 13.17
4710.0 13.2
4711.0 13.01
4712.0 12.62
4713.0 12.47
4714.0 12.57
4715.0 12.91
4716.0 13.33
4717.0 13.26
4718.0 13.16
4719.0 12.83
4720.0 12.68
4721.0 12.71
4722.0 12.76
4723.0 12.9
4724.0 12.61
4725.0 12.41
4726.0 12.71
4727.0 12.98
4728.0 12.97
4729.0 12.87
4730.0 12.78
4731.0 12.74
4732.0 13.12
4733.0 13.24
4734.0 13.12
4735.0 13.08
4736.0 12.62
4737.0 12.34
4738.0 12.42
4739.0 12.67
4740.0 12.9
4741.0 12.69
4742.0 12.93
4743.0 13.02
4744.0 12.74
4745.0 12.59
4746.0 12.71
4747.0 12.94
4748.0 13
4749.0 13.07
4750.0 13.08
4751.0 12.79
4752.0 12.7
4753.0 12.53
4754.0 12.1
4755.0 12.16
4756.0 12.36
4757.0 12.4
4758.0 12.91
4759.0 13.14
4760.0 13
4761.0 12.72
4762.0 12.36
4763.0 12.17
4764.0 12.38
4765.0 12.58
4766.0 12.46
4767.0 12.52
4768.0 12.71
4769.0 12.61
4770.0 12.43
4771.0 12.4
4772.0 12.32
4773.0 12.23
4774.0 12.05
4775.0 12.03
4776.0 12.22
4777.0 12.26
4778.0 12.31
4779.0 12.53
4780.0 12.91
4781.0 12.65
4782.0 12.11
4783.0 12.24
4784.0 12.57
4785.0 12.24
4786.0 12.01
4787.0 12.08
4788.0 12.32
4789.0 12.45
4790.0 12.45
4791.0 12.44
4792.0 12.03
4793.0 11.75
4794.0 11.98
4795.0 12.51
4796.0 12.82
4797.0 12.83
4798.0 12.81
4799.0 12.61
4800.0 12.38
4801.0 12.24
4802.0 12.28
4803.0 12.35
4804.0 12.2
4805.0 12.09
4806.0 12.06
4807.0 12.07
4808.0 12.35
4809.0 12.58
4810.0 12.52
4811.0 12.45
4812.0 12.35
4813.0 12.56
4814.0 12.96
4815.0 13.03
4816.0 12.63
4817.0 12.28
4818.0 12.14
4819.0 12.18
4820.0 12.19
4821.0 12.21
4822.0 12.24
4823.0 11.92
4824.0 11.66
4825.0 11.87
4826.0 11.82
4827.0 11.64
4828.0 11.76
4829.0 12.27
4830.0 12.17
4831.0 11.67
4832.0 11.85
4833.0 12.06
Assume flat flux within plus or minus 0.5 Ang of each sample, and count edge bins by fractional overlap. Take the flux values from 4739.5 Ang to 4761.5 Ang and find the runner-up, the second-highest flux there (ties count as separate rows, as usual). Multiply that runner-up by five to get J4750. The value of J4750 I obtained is 65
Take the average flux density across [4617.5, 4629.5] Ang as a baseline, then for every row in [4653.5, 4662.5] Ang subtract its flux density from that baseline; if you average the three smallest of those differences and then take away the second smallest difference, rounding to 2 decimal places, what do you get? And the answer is -0.03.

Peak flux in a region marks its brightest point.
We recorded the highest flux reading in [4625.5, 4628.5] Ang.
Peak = 17.1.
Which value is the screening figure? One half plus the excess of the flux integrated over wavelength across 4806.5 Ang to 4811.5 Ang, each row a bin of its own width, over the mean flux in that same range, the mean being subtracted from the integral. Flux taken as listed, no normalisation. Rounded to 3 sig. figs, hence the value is 50.1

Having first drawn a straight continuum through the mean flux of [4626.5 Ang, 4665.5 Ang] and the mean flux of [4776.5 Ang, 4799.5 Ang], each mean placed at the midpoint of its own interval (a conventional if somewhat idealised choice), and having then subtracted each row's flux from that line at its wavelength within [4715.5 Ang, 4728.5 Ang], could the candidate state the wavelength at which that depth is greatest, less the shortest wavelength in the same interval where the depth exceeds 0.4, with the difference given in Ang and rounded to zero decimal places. 9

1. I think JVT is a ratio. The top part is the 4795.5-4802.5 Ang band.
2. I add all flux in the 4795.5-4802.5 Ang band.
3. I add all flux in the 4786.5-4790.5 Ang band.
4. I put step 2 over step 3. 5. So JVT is 1.8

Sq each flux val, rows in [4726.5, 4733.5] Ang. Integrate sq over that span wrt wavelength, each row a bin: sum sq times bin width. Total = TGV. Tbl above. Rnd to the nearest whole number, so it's 1175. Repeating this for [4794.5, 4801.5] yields 1112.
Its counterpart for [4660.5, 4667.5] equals 1486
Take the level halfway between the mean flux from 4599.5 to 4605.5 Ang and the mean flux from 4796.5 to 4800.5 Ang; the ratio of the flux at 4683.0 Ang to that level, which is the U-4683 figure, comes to 0.86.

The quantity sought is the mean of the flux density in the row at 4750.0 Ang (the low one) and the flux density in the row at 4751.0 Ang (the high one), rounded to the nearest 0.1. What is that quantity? 12.9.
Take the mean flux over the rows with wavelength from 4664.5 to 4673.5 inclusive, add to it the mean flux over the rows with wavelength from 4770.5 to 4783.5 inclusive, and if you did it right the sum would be 27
